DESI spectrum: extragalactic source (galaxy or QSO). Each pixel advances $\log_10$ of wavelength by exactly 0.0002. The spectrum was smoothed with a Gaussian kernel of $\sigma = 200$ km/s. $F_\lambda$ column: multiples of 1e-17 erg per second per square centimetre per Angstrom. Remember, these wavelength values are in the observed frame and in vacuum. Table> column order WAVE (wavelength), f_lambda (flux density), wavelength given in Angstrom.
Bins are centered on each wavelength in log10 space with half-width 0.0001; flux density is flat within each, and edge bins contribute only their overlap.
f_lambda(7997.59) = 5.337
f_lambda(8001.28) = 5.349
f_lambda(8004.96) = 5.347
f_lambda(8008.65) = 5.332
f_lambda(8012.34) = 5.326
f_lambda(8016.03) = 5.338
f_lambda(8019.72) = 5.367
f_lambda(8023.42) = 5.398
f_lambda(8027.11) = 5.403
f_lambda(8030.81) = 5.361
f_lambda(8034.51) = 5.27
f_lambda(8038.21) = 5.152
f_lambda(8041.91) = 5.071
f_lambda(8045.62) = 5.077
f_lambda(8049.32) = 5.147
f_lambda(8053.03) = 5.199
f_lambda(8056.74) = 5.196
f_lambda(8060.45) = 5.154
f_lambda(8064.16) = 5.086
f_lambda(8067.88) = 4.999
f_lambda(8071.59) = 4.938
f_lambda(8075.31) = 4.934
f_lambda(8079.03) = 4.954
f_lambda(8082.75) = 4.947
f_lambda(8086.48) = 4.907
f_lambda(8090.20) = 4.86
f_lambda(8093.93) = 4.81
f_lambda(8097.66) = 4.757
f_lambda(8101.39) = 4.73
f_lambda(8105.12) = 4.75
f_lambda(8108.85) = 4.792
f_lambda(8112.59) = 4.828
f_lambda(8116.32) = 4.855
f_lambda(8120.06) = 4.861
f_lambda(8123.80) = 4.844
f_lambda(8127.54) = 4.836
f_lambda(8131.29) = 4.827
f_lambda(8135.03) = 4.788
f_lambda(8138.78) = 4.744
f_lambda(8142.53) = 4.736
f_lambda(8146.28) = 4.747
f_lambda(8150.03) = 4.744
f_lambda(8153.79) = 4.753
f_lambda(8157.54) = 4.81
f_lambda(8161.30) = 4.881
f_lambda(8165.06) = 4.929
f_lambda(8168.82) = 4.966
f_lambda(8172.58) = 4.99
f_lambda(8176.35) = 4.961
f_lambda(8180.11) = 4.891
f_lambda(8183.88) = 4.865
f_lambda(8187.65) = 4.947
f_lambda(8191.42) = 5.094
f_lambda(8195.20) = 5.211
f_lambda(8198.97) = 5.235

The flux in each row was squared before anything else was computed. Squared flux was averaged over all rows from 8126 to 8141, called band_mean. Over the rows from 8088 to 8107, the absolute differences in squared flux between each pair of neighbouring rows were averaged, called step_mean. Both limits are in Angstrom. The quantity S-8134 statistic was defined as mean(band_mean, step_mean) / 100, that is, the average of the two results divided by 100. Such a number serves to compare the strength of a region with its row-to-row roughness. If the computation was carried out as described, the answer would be 0.117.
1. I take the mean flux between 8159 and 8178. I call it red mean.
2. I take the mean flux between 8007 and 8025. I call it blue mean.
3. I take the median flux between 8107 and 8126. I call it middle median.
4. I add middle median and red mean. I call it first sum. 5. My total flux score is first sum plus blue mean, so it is 15.1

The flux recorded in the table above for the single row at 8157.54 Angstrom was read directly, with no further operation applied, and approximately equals 4.81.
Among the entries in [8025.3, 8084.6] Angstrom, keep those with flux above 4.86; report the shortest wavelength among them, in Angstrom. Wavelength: 8027.11 Angstrom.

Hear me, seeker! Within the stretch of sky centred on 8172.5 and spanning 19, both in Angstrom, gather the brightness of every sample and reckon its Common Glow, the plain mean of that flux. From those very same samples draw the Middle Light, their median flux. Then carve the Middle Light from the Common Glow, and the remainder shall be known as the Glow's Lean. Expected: -0.014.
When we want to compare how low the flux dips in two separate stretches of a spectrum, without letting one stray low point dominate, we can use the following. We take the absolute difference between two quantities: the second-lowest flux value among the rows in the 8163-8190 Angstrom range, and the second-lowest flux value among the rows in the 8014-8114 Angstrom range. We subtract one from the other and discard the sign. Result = 0.14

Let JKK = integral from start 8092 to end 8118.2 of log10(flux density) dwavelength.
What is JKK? 17.8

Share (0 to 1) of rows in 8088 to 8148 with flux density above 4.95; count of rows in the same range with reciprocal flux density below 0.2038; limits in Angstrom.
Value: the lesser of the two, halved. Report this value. 0.0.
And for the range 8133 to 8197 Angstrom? 0.1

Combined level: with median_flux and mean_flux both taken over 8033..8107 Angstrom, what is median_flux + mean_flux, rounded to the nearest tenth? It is 10.0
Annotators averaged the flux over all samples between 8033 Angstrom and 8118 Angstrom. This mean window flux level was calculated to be 4.97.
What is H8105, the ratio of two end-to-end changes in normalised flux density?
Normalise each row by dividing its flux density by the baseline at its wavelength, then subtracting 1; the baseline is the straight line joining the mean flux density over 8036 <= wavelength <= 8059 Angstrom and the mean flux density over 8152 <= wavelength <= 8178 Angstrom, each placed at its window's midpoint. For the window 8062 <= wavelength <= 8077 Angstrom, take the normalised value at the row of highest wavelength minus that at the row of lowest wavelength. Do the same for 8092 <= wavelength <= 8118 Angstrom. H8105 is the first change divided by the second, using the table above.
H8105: -1.4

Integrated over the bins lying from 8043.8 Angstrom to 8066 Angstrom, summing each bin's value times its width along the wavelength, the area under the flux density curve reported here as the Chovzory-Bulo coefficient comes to 114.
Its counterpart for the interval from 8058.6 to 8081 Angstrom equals 112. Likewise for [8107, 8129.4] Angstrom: 108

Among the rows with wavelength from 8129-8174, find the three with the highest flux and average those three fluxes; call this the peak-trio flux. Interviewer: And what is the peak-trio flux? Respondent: 4.96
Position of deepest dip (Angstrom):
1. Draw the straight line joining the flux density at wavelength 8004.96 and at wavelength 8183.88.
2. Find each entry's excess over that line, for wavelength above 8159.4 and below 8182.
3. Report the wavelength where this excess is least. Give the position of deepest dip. 8161.30 Angstrom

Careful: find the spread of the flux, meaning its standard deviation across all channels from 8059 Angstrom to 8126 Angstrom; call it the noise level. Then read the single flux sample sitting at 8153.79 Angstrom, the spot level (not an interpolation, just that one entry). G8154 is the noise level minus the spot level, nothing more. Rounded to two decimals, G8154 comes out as -4.64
